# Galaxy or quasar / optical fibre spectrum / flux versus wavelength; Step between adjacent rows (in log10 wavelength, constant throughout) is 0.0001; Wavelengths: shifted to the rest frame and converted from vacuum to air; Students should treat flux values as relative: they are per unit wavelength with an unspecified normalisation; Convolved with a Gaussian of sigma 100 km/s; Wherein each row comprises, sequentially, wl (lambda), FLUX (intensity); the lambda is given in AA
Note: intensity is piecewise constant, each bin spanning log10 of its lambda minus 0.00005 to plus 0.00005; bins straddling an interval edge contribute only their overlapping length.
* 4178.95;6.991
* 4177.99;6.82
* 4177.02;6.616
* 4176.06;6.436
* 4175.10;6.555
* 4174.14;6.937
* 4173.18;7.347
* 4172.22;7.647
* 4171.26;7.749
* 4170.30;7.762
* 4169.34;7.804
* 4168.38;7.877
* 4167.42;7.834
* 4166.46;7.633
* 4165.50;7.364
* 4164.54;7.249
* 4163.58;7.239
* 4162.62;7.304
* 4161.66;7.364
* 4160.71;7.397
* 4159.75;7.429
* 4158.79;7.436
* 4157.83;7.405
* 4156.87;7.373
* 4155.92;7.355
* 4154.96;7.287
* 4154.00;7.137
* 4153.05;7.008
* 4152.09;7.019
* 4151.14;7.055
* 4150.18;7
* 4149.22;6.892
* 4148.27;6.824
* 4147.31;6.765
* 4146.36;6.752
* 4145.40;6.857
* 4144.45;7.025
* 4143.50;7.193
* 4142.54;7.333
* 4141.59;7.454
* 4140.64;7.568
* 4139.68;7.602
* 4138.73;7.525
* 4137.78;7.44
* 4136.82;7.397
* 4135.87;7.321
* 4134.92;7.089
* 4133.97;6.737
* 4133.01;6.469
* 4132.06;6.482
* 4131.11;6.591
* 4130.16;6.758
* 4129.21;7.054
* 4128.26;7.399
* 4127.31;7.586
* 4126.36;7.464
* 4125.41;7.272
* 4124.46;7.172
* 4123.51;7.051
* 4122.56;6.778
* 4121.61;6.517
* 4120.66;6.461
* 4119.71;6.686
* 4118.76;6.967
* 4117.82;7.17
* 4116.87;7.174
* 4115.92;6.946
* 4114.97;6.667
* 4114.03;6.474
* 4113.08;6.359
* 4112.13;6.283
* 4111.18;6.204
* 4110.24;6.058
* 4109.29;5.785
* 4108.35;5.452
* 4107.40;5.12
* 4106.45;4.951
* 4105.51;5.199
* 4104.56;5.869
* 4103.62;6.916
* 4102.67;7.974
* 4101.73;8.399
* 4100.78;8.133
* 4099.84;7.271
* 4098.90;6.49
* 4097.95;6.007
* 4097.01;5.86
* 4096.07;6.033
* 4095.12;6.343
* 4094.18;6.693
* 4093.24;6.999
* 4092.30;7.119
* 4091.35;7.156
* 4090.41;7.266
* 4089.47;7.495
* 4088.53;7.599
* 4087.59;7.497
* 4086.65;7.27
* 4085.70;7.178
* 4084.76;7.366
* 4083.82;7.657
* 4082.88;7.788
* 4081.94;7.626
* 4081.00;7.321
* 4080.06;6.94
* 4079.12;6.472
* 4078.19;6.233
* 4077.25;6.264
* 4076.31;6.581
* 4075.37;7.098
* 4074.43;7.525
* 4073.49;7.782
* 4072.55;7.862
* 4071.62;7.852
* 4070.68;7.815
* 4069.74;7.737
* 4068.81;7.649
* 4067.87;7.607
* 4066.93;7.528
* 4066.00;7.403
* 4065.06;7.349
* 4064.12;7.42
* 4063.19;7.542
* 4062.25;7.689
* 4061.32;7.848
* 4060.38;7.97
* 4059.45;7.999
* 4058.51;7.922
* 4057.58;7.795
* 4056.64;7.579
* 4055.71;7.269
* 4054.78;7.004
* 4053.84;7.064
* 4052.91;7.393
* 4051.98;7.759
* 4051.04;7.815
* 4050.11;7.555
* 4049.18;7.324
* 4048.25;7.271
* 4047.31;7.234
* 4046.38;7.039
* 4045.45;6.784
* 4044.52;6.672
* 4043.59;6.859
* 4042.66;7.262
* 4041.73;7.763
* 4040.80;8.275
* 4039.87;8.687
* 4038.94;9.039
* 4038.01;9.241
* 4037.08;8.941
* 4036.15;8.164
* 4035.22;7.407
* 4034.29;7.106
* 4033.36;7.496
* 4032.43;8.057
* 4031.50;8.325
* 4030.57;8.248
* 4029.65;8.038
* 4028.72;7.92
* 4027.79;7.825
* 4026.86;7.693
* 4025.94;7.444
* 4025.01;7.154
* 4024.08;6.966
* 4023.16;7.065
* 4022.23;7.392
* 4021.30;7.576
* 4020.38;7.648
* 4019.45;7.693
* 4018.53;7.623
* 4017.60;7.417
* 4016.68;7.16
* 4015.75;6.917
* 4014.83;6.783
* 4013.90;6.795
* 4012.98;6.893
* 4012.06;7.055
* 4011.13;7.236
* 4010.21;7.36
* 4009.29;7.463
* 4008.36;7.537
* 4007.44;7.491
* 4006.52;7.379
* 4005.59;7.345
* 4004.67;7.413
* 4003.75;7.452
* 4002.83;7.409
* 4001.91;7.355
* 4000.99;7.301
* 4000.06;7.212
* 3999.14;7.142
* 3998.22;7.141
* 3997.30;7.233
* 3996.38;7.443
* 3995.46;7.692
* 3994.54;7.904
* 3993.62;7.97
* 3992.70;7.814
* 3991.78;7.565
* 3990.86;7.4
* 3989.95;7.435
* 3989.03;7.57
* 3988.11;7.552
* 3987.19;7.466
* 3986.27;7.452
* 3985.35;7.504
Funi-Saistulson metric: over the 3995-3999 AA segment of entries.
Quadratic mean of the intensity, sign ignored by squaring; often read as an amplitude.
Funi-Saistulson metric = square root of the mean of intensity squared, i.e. 7.4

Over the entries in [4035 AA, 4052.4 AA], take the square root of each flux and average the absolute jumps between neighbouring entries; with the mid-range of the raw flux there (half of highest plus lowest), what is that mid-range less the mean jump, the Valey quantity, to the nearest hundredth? 7.90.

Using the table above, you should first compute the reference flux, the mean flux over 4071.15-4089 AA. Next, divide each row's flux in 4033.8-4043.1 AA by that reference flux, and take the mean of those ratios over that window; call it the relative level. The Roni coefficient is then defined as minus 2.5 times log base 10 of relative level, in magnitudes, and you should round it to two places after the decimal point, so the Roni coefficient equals -0.13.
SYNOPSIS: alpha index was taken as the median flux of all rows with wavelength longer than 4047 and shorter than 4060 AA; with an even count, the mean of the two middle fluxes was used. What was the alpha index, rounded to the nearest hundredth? 7.47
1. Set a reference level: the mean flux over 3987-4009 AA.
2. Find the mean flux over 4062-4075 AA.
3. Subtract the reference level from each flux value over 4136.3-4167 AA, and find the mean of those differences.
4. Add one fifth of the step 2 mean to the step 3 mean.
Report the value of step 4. 1.3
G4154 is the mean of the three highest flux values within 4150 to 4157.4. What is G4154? 7.34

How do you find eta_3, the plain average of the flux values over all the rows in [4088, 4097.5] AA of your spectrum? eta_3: 6.9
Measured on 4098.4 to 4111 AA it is 6.4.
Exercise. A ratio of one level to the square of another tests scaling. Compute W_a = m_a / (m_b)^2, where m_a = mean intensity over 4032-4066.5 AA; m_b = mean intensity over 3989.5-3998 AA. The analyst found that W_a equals 0.132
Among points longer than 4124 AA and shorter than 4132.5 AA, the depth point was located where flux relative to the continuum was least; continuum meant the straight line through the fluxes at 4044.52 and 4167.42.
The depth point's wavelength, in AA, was 4132.06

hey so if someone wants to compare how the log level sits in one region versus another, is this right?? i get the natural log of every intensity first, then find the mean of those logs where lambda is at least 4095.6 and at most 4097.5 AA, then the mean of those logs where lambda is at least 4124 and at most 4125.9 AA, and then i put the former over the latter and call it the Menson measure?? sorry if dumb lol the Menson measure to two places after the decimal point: 0.90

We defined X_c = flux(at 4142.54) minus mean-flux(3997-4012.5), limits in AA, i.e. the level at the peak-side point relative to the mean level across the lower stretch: 0.0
